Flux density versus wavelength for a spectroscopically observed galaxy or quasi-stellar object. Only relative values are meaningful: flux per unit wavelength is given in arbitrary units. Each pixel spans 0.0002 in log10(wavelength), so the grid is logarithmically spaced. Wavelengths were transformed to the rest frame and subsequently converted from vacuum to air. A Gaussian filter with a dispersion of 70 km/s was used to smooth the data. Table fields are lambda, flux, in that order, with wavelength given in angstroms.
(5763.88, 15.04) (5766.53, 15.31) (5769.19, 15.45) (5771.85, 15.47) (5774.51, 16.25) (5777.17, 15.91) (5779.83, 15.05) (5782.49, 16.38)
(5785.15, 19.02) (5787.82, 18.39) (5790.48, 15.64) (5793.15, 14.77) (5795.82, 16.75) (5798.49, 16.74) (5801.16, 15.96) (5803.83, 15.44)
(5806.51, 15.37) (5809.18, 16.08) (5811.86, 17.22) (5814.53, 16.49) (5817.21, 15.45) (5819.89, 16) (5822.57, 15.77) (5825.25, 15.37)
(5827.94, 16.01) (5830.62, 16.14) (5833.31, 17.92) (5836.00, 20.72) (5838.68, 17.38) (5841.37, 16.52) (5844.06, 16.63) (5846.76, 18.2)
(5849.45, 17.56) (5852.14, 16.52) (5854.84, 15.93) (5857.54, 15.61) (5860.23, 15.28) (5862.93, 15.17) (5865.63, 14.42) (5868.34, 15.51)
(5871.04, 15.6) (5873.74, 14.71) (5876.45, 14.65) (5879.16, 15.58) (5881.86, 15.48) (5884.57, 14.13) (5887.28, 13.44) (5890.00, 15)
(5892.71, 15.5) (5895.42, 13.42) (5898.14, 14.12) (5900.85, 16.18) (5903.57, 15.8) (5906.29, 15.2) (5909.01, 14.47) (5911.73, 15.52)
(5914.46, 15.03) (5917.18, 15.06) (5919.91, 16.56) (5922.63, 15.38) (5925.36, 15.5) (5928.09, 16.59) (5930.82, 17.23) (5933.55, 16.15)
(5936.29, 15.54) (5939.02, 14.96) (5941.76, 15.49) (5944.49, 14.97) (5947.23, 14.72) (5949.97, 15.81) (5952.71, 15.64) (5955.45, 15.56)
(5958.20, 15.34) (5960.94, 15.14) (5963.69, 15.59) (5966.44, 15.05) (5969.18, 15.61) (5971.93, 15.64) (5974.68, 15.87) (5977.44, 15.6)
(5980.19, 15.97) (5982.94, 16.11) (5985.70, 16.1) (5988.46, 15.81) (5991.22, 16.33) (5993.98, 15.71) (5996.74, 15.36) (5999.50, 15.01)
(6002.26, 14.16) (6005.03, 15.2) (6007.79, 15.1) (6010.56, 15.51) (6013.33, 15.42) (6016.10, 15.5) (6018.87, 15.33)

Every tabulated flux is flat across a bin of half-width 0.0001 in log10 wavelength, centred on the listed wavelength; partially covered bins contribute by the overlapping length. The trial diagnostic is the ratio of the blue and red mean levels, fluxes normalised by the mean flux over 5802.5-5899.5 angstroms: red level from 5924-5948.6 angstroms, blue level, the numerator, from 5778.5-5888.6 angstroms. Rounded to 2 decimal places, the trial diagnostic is 1.03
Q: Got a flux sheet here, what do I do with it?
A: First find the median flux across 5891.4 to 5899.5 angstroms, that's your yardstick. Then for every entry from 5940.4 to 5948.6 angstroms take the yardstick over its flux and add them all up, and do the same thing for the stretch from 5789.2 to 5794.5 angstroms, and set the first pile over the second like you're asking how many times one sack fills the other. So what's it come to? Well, 1.5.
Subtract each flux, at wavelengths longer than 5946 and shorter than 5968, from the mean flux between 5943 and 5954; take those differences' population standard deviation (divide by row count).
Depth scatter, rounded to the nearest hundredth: 0.34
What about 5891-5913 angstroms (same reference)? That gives 0.88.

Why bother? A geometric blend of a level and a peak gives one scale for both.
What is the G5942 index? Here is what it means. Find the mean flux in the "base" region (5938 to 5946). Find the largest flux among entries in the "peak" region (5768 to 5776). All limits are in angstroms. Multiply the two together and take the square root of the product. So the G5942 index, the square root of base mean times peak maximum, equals 15.7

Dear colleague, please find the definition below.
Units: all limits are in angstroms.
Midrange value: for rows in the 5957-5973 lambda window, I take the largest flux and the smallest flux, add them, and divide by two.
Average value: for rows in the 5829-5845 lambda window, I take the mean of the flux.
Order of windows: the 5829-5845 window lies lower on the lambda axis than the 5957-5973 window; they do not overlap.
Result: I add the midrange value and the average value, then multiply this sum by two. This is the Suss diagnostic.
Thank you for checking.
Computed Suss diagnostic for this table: 65.8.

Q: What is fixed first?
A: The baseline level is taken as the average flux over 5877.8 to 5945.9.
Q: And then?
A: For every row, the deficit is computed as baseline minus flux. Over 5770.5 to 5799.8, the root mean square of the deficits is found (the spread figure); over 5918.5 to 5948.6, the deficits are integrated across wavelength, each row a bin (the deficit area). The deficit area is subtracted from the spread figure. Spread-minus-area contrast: 15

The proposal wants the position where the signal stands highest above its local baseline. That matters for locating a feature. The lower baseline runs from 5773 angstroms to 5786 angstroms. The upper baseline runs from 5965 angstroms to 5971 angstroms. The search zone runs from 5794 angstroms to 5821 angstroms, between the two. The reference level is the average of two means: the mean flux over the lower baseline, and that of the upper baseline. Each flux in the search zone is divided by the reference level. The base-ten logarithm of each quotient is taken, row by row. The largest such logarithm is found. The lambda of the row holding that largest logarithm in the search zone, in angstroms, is 5811.86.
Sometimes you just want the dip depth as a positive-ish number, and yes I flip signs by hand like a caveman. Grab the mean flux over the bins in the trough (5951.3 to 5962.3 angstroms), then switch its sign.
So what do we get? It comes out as -15.4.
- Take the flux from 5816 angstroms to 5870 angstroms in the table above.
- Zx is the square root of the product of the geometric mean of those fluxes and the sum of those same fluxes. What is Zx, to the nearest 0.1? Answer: 73.2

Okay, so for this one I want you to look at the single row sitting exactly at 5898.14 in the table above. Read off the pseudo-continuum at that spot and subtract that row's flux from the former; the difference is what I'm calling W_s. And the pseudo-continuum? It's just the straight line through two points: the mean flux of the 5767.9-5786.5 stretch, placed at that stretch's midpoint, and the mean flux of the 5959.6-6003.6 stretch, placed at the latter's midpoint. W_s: 1.7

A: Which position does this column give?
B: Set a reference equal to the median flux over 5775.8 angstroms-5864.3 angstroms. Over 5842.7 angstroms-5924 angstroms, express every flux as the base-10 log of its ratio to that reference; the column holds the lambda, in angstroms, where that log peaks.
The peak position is 5846.76 angstroms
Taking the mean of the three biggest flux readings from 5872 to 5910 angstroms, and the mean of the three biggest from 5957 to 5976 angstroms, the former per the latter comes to 1.01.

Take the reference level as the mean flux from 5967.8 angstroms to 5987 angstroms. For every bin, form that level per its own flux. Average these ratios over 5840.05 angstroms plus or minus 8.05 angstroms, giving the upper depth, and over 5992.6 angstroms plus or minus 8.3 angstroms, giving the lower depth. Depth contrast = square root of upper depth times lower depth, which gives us 0.95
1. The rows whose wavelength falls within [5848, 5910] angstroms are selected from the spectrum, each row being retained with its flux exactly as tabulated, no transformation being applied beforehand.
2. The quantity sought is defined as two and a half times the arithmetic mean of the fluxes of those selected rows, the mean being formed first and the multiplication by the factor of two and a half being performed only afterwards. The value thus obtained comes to 38.0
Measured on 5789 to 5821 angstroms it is 40.0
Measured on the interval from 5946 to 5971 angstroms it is 38.5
